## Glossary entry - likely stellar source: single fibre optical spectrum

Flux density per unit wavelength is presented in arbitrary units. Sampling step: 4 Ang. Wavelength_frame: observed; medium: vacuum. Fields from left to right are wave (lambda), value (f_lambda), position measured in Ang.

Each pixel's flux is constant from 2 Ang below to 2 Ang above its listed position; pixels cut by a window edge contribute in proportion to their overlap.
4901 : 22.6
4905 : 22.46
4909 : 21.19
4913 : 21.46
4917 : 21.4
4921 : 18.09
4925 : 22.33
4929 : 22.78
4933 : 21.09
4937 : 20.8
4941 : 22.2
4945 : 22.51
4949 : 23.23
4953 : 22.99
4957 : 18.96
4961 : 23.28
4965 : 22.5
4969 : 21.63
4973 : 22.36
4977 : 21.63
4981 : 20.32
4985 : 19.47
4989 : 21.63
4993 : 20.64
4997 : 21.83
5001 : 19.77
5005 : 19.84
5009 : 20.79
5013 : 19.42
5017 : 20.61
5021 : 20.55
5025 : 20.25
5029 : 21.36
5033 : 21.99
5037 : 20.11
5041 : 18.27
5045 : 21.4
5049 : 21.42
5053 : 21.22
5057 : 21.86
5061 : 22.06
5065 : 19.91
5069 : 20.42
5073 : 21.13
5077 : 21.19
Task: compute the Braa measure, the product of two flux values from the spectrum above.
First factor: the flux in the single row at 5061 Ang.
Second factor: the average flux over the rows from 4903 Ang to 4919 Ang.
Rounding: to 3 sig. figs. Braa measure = 477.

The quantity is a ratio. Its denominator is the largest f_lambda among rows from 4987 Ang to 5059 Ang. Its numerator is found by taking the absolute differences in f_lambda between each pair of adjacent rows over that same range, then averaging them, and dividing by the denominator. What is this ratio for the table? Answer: 0.047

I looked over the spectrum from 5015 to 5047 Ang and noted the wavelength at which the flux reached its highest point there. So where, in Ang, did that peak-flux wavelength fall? 5033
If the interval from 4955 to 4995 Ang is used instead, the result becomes 4961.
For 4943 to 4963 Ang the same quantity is 4961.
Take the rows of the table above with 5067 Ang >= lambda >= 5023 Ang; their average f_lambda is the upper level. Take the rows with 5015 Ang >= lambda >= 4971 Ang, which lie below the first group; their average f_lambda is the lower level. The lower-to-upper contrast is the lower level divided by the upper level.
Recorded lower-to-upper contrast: 0.99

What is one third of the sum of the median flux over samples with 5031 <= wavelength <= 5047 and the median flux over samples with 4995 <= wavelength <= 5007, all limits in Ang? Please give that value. 13.53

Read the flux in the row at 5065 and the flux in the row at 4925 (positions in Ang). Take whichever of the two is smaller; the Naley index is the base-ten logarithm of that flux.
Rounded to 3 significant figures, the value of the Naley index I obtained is 1.30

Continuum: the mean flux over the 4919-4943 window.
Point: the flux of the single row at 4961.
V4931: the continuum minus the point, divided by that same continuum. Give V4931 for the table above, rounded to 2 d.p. -0.10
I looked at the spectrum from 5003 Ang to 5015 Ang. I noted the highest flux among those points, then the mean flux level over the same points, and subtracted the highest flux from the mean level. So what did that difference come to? -0.8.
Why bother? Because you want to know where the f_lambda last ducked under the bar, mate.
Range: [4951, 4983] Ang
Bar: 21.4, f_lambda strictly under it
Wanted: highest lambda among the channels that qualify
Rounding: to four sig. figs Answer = 4981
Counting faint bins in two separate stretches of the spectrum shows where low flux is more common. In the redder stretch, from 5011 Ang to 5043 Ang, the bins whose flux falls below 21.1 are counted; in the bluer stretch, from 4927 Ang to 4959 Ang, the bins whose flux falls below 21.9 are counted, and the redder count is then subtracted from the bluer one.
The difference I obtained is -3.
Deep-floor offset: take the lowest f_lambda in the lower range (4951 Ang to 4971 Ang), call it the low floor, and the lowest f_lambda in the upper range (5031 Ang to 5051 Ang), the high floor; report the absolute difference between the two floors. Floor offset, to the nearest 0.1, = 0.7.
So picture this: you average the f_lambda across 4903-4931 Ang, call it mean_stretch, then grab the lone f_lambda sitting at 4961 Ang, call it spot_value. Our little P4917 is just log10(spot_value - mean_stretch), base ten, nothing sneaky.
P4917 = 0.28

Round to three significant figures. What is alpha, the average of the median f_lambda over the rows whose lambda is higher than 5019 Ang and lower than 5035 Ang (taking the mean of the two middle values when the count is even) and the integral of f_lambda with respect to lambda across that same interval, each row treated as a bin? 179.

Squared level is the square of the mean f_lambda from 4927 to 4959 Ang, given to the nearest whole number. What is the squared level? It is 476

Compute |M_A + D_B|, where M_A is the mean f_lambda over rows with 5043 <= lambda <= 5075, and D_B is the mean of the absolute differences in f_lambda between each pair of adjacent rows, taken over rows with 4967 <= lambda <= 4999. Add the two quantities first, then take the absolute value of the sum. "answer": 22.3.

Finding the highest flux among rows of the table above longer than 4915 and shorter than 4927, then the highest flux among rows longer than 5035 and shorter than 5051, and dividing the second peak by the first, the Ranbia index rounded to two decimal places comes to 0.96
